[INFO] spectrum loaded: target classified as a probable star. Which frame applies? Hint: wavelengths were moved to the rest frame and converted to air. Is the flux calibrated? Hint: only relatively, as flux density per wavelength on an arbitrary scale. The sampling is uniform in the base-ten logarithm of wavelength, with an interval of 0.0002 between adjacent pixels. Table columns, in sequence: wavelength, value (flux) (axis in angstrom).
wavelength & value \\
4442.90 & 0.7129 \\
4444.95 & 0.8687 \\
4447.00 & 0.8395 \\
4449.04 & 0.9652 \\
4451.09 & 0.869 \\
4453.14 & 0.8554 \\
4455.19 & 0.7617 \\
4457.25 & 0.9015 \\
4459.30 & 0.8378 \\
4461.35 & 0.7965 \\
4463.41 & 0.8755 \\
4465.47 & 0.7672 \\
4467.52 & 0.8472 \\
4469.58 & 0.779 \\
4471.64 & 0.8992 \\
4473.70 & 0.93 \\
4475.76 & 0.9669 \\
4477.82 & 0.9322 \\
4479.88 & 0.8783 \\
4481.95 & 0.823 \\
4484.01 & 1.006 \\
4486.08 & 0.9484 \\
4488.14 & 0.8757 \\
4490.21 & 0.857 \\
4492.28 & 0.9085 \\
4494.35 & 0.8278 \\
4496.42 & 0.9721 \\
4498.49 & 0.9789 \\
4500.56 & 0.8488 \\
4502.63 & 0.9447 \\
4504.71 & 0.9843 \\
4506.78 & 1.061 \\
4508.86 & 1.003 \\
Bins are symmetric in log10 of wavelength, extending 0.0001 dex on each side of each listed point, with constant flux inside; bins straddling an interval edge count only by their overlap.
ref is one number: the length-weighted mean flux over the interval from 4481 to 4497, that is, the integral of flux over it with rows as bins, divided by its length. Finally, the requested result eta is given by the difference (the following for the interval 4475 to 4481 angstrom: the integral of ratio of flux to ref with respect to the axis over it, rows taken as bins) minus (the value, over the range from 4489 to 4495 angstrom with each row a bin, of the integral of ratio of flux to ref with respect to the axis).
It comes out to 0.4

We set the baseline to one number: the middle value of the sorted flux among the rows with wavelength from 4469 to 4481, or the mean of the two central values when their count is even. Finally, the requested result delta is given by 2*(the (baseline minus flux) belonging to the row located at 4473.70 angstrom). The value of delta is -0.03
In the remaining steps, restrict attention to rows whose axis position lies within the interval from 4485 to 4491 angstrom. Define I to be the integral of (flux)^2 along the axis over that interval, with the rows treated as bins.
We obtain 4.83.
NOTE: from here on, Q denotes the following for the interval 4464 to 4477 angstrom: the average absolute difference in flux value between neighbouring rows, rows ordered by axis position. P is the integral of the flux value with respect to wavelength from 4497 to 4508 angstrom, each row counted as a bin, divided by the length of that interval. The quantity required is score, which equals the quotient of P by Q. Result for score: 14.4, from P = 0.965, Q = 0.067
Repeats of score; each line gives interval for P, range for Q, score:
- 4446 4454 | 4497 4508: 10.3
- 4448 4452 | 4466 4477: 14.4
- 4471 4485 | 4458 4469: 11.9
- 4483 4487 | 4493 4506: 11.7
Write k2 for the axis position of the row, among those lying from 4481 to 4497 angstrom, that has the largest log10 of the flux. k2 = 4484.01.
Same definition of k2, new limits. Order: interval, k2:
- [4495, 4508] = 4506.78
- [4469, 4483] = 4475.76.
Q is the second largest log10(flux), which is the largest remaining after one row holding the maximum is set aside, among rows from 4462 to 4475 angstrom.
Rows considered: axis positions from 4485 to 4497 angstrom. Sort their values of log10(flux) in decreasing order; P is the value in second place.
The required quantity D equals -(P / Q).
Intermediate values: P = -0.02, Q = -0.046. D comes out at -0.5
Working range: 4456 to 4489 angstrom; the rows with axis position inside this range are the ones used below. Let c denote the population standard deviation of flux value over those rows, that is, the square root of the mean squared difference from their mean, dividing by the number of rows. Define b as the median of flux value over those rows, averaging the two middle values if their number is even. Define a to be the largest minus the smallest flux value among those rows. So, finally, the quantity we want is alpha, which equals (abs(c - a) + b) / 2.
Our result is 0.525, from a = 0.24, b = 0.877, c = 0.0662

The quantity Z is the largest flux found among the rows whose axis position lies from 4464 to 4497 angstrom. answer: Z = 1.006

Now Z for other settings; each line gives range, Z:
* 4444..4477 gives 0.9669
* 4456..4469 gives 0.9015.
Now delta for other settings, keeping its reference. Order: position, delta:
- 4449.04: -0.10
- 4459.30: 0.15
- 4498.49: -0.13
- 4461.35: 0.24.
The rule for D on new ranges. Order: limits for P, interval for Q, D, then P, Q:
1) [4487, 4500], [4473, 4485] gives -0.8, -0.01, -0.015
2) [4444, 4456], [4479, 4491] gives -2.7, -0.06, -0.023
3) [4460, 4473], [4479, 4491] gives -2.5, -0.06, -0.023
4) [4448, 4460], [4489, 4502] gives -3.7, -0.05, -0.012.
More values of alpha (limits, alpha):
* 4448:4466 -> 0.498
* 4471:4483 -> 0.506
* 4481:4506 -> 0.523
